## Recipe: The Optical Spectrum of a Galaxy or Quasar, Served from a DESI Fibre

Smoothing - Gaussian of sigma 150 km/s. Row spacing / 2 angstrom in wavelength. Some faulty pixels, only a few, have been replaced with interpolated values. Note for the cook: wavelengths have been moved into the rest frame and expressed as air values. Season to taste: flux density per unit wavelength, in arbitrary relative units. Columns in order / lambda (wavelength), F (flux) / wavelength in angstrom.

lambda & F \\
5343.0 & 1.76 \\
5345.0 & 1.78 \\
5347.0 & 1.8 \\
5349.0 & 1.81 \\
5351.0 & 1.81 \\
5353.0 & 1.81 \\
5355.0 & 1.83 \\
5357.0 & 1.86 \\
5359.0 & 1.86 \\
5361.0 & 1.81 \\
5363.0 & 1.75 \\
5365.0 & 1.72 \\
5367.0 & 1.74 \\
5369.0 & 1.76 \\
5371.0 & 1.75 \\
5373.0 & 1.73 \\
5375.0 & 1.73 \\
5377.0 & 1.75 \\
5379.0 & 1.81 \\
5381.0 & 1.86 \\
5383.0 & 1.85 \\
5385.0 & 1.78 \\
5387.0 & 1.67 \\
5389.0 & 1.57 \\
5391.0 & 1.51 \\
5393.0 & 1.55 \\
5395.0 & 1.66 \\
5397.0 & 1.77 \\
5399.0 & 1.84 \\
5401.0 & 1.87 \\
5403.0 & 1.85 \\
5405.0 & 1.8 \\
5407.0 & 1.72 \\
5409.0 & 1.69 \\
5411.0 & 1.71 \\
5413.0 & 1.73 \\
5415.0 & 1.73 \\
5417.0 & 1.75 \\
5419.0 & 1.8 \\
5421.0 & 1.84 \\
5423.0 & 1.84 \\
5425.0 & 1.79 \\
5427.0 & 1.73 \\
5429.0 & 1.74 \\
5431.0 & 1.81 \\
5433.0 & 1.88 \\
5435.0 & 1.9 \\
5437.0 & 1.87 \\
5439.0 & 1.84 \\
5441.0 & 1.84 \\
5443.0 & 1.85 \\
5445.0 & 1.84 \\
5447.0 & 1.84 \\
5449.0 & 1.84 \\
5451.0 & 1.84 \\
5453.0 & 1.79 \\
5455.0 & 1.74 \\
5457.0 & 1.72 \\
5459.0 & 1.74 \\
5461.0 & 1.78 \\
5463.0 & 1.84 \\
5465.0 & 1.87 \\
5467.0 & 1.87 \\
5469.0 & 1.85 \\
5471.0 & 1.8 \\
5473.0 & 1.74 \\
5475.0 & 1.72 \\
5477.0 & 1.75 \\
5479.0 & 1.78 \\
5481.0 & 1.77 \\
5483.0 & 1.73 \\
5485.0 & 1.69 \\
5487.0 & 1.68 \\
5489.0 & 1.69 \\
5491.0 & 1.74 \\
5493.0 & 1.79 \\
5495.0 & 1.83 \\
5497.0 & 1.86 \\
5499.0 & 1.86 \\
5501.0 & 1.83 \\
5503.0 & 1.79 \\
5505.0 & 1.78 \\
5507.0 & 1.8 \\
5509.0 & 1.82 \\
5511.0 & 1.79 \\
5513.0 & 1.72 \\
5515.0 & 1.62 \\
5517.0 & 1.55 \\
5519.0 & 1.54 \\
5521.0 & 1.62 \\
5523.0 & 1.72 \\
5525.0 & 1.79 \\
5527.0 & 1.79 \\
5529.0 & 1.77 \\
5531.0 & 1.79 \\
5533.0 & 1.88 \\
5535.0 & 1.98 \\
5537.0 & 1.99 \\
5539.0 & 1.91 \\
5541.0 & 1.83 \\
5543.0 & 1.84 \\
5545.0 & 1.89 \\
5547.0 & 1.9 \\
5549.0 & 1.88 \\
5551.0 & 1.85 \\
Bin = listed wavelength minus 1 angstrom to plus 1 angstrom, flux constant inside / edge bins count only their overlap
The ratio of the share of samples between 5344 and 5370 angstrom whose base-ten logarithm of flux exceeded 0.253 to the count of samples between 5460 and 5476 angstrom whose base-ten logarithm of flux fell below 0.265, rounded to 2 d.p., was 0.12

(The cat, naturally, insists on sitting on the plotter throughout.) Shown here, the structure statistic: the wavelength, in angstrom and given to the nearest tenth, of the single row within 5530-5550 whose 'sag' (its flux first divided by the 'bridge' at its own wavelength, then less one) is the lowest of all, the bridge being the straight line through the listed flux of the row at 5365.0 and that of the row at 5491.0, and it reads 5531.0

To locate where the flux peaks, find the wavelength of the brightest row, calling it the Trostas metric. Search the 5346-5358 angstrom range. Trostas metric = 5357.0 angstrom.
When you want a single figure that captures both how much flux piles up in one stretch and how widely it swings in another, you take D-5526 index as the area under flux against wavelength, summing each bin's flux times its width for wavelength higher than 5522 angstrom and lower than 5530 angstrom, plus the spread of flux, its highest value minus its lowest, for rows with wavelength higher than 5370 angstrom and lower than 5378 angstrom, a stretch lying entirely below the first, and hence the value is 14.2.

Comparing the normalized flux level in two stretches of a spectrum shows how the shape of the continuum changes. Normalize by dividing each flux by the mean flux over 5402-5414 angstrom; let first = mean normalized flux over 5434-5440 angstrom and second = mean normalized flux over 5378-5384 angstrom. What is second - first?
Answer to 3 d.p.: -0.017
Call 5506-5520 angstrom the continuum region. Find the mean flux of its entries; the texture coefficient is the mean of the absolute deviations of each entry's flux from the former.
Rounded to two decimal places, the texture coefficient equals 0.10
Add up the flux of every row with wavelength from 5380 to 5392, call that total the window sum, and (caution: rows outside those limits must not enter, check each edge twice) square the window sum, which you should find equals 105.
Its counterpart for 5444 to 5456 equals 119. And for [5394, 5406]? 116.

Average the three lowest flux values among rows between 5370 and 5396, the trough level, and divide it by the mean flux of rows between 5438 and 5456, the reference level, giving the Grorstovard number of 0.85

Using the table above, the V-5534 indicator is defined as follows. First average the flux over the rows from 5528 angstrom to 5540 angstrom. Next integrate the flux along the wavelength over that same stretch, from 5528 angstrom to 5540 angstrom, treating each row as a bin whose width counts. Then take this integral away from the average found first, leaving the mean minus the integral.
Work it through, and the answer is -21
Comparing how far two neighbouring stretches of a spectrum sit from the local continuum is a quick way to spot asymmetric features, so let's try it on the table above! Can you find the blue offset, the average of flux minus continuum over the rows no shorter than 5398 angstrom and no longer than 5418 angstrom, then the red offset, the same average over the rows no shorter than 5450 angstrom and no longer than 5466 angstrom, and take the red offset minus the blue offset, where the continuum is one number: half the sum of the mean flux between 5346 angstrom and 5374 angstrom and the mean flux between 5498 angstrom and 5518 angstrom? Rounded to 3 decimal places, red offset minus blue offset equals 0.021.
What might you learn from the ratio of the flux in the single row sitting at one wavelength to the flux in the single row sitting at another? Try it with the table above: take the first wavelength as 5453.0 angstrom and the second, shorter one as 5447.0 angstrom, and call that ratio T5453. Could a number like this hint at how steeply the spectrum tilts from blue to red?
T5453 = 0.97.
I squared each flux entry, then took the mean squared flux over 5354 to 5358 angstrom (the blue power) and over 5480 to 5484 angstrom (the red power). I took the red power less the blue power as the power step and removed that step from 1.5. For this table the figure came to 1.8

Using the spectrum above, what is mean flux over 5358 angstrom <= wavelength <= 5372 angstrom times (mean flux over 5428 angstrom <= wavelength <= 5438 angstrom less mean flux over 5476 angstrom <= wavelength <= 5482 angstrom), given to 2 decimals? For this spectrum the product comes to 0.13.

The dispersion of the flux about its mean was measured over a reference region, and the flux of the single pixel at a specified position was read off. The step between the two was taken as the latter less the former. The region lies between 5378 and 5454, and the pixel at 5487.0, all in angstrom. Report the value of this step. 1.59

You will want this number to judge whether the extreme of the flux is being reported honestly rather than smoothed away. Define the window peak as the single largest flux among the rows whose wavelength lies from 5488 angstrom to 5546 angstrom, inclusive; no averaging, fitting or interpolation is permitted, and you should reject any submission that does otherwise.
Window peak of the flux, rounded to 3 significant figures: 1.99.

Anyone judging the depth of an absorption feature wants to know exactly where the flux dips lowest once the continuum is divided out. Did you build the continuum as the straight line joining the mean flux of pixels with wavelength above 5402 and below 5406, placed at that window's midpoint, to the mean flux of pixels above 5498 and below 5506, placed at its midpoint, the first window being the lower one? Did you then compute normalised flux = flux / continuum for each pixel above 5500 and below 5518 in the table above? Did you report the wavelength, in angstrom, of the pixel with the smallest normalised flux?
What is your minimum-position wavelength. 5517.0 angstrom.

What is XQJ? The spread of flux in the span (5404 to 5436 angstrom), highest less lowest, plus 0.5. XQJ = 0.710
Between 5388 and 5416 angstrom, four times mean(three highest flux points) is 7.41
